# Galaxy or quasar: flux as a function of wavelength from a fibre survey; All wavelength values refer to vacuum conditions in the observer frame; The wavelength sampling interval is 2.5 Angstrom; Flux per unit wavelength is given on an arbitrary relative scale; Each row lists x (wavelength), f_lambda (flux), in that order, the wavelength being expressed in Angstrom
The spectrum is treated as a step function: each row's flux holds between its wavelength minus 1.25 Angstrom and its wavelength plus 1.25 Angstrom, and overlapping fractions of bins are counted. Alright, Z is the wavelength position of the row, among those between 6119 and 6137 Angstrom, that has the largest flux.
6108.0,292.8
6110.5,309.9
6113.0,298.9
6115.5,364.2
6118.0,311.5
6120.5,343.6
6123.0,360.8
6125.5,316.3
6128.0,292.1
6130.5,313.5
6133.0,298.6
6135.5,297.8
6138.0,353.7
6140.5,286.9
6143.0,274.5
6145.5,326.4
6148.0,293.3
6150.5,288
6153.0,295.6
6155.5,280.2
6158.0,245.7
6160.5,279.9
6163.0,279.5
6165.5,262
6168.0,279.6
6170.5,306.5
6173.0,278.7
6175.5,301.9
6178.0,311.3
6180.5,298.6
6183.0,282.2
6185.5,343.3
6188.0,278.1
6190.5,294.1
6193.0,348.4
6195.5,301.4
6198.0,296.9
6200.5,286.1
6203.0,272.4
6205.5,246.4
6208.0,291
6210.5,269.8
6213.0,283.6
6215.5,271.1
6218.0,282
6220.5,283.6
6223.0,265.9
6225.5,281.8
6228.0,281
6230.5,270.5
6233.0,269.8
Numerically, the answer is 6123.0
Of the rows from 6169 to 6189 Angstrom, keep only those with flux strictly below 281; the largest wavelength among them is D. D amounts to 6188.0 Angstrom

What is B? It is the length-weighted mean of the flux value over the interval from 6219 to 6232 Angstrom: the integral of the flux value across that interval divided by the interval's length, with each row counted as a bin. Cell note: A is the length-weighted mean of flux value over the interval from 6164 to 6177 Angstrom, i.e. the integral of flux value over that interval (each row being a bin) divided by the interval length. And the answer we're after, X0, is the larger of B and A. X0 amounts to 286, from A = 286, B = 277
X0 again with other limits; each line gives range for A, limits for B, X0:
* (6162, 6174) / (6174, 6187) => 306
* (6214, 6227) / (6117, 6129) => 326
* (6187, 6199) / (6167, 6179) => 304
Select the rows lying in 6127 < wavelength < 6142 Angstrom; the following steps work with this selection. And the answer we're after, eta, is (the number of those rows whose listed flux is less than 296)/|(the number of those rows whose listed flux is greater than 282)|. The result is 0.3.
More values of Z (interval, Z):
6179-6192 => 6185.5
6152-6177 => 6170.5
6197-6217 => 6198.0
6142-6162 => 6145.5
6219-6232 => 6220.5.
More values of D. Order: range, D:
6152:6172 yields 6168.0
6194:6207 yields 6205.5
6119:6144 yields 6143.0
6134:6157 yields 6155.5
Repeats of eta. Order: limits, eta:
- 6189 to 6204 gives 0.6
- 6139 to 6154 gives 1.0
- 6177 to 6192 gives 0.6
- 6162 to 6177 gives 2.0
